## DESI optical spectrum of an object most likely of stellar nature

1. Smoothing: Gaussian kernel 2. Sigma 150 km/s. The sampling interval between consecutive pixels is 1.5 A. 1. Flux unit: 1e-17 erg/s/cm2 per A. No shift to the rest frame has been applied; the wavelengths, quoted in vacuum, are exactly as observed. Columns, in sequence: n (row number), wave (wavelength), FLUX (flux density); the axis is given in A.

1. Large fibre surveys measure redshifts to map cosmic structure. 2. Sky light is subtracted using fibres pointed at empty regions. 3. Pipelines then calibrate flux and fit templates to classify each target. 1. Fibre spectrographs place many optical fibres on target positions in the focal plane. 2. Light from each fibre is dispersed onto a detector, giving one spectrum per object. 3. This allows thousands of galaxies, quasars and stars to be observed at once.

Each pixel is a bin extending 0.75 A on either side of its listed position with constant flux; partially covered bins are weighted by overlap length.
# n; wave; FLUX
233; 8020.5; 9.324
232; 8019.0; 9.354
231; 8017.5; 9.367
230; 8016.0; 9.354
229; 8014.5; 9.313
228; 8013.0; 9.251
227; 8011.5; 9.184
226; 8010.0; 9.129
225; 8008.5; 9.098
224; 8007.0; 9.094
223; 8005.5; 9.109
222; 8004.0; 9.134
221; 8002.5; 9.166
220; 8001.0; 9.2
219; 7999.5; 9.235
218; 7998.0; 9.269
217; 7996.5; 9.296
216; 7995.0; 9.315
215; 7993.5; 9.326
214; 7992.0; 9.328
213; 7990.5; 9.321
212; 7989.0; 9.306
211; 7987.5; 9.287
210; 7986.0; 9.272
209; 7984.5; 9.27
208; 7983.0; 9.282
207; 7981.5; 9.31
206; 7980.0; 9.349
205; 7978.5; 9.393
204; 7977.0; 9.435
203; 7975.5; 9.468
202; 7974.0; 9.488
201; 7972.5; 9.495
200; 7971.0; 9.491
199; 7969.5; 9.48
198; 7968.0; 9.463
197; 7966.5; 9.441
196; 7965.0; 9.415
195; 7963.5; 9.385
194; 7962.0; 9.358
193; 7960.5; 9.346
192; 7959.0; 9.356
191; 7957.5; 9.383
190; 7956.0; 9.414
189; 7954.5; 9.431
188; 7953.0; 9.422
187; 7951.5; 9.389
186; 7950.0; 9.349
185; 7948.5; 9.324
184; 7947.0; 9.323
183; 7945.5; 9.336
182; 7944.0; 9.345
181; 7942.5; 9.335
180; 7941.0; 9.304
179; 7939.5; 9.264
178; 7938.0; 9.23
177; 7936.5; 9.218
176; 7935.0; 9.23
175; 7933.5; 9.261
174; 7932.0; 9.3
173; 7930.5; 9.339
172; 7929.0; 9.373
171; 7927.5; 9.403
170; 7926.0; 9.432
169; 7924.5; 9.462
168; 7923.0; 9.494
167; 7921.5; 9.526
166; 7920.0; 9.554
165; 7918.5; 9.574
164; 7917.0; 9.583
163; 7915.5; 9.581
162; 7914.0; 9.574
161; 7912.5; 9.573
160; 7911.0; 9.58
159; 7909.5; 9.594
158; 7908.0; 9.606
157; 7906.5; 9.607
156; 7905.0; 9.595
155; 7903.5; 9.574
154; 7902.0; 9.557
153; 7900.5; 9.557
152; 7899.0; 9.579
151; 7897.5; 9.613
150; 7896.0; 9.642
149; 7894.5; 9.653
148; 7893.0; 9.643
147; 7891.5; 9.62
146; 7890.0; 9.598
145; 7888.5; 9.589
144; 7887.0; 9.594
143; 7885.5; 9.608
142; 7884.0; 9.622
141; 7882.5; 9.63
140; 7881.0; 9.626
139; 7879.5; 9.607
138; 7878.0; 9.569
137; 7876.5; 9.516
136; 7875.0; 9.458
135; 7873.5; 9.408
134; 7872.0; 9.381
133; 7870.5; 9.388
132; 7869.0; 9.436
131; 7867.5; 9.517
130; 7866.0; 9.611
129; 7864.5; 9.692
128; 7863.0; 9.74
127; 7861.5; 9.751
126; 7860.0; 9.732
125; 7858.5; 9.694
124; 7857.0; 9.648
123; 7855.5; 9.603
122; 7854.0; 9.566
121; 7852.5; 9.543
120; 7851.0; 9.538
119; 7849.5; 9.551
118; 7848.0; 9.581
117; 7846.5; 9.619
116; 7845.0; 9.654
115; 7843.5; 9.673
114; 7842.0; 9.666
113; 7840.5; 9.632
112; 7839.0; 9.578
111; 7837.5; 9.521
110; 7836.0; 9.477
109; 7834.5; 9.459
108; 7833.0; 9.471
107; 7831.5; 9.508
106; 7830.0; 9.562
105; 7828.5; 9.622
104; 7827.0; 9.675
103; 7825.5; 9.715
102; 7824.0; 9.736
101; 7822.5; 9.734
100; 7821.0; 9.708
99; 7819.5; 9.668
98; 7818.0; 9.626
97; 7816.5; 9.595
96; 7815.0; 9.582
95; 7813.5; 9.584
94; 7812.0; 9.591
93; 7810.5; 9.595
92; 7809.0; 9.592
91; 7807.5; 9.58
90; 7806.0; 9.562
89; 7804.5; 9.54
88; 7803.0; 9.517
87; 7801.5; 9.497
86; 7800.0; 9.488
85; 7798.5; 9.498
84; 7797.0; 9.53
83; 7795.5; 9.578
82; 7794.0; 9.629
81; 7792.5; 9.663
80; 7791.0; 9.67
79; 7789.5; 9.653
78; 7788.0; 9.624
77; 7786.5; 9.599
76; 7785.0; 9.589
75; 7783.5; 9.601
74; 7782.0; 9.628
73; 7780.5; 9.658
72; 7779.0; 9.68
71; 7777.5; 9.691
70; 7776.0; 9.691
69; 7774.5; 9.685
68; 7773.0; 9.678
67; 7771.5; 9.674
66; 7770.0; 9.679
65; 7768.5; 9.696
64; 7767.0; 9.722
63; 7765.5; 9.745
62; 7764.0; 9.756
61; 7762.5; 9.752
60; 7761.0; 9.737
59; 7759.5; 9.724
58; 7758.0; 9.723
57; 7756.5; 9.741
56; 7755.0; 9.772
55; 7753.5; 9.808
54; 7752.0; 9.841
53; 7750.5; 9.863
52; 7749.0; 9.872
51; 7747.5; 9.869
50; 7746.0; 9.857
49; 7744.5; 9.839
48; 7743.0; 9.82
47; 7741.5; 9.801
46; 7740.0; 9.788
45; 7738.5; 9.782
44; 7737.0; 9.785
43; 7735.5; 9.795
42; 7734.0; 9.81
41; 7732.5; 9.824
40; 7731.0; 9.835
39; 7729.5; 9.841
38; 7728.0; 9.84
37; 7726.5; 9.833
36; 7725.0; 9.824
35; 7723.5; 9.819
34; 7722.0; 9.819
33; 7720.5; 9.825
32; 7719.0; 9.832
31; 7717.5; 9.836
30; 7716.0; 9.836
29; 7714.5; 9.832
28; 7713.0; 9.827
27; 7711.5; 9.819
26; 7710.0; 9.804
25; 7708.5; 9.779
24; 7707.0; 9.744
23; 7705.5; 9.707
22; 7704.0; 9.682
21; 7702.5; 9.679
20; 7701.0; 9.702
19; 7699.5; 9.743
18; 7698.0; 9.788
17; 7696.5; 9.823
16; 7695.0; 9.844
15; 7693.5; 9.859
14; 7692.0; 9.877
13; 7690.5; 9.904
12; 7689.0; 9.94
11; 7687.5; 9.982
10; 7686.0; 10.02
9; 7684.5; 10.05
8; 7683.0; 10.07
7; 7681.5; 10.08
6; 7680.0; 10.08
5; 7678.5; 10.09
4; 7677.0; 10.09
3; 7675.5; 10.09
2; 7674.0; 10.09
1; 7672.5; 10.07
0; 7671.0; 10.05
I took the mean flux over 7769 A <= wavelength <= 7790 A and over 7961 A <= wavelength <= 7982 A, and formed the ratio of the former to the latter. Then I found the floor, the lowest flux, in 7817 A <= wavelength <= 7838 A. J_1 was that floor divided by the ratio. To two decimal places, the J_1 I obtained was 9.24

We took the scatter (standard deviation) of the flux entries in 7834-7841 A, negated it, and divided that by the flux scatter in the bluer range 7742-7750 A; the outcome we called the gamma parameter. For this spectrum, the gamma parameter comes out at -3.3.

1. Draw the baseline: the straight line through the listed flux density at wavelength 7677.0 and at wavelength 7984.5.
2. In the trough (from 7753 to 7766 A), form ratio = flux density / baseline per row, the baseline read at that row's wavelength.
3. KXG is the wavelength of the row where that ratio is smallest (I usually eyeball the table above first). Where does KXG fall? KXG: 7758.0 A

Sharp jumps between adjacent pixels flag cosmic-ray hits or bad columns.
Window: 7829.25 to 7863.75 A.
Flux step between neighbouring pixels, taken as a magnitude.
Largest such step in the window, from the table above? 0.06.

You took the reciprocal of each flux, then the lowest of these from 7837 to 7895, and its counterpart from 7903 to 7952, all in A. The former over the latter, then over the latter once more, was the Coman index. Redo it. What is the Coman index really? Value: 9.47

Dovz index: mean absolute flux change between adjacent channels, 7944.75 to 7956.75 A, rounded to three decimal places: 0.020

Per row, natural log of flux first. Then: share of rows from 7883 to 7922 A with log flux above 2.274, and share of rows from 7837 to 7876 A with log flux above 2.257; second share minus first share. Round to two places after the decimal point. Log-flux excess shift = 0.62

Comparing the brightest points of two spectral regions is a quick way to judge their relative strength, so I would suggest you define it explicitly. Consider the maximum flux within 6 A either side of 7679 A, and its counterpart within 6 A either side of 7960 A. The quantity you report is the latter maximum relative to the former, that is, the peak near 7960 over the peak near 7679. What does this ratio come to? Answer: 0.935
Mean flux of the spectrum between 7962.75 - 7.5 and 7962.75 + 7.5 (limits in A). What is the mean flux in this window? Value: 9.4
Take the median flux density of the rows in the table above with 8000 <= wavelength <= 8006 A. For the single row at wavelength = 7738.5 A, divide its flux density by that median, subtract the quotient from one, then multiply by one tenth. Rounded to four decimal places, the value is -0.0069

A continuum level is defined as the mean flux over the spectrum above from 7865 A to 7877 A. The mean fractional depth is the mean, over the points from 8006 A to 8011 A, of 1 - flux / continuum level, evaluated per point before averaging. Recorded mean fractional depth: 0.038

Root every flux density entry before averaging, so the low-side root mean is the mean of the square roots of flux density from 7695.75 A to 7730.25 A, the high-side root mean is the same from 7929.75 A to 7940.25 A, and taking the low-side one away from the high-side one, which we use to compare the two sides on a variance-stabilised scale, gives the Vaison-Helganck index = -0.09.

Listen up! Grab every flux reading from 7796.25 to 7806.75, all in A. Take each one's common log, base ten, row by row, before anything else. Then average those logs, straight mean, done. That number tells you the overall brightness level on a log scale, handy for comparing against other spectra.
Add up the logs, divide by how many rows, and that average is 0.979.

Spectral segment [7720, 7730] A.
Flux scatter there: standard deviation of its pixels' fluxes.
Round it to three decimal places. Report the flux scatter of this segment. 0.009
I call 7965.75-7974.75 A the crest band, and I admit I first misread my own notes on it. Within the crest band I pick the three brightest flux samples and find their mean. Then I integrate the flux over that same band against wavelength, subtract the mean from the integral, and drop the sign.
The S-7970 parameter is 76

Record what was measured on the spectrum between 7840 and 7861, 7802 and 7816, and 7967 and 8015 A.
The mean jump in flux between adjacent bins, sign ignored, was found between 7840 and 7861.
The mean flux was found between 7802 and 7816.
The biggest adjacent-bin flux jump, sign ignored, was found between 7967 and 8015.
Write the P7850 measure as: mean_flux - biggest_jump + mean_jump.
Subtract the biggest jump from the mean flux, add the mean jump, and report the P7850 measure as 9.53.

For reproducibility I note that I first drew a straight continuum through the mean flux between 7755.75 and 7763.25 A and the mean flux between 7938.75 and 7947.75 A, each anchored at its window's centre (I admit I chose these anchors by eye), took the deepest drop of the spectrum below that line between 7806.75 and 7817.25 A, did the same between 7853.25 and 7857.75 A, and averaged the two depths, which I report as 0.00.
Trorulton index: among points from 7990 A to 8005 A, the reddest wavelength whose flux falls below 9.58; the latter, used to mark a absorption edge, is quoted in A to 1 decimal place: 8004.0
